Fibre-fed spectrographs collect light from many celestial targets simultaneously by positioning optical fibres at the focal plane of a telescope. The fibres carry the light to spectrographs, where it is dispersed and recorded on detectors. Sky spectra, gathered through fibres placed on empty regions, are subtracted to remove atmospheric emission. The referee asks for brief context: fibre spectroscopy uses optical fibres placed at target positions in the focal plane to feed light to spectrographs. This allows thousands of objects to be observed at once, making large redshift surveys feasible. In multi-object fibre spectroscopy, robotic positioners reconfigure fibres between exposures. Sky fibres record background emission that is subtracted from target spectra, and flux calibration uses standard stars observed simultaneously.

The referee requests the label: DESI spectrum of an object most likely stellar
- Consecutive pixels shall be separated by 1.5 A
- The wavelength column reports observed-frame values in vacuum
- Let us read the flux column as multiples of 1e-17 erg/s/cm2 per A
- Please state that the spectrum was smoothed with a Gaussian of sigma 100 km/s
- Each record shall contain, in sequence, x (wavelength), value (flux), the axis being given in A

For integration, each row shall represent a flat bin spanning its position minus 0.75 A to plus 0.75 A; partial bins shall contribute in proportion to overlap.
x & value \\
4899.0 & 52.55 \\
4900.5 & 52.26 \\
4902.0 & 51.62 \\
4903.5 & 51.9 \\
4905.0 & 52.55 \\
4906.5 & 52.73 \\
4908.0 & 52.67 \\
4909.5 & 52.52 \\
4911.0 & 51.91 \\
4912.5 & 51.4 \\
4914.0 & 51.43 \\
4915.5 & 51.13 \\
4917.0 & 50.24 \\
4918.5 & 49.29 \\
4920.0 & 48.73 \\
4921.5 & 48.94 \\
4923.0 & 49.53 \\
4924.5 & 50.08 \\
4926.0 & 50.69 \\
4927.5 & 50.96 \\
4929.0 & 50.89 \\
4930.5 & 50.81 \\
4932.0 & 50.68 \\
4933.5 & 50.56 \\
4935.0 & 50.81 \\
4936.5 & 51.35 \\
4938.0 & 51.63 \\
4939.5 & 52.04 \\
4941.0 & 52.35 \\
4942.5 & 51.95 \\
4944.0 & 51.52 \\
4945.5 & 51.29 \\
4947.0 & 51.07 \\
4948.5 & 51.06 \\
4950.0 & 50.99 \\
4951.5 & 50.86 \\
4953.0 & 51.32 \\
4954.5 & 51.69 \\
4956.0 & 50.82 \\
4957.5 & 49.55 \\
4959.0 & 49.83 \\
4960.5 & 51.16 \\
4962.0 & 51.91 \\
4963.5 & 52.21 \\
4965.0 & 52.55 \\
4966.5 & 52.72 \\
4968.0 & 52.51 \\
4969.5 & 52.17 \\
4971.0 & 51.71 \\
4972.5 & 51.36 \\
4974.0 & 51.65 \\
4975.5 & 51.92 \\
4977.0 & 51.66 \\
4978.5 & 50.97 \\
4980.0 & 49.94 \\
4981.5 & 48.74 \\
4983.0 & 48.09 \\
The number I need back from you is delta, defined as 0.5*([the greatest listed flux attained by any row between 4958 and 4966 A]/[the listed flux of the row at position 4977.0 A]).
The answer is 0.509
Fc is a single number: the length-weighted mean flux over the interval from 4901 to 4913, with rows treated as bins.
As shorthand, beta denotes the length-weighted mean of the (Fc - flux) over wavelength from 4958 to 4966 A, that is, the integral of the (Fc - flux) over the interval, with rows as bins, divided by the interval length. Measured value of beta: 0.7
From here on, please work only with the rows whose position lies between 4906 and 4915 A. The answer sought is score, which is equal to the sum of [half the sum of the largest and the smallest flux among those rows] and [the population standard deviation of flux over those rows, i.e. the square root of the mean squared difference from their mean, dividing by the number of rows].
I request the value 52.6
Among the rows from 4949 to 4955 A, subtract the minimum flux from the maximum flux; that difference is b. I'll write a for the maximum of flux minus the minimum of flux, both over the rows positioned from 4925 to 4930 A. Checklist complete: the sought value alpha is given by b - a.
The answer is 0.6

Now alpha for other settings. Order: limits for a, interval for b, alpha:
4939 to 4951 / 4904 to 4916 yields 0.2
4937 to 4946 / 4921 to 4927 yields 0.7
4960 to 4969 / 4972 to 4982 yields 1.6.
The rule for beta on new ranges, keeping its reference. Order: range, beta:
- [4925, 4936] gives 1.4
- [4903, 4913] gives -0.1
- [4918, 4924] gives 3.0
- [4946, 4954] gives 1.1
